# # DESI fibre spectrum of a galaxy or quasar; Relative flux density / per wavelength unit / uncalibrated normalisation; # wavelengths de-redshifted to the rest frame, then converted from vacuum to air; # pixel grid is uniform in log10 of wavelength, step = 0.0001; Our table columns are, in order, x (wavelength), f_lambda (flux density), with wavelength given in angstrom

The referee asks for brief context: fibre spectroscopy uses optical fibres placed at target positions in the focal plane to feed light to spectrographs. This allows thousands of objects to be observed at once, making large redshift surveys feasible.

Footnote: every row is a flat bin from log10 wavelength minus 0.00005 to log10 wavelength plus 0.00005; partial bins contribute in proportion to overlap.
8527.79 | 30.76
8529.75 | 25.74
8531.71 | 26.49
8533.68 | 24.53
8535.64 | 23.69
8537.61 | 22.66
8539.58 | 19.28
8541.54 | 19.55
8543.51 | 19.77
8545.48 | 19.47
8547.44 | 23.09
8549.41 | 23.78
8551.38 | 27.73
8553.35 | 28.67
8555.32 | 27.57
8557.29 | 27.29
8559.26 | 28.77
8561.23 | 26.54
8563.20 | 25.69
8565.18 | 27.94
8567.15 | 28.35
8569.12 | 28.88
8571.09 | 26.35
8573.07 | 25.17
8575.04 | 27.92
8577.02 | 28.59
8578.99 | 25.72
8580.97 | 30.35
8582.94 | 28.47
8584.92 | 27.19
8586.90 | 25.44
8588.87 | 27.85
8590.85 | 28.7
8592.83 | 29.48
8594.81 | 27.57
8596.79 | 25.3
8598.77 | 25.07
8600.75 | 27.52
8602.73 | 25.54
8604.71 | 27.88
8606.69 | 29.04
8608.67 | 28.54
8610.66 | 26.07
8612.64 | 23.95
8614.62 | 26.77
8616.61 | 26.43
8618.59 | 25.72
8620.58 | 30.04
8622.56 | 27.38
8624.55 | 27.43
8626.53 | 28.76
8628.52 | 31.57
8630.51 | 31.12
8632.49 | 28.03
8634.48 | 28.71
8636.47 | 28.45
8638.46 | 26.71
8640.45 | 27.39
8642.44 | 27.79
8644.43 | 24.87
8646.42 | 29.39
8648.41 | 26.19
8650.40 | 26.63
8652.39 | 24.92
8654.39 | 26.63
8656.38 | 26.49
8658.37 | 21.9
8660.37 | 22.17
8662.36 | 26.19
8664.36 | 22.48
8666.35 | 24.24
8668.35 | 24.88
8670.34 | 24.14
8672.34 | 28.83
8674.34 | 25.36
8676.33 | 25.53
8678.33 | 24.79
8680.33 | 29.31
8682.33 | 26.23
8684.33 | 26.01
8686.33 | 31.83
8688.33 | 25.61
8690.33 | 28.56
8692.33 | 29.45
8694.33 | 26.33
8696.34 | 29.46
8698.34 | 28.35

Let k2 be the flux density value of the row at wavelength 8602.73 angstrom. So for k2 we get 25.54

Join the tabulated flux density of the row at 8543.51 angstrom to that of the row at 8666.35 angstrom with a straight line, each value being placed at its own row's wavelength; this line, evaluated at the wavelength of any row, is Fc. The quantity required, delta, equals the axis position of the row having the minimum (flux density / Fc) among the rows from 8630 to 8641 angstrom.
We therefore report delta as 8638.46 angstrom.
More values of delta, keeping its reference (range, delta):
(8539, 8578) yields 8545.48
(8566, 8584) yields 8573.07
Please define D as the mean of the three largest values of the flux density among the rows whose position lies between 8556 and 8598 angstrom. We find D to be 29.6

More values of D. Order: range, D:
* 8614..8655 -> 30.9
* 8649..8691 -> 30.0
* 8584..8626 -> 29.5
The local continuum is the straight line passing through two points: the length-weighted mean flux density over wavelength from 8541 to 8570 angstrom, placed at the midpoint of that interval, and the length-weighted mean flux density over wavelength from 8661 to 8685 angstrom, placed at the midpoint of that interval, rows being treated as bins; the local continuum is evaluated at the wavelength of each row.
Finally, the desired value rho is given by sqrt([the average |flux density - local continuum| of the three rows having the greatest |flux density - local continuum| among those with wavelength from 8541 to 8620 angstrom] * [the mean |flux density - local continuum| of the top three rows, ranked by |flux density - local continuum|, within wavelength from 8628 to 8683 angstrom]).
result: 5.5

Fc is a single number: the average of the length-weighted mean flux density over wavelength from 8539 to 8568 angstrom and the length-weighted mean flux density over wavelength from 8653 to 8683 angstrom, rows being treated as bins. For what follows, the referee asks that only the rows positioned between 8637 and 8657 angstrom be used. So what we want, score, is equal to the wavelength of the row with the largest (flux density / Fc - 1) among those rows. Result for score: 8646.42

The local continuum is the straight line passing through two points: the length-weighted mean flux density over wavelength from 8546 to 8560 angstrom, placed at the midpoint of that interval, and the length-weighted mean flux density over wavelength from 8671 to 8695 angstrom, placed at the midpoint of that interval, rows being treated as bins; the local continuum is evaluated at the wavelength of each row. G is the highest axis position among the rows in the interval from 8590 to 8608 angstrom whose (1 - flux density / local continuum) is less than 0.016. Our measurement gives 8606.69 angstrom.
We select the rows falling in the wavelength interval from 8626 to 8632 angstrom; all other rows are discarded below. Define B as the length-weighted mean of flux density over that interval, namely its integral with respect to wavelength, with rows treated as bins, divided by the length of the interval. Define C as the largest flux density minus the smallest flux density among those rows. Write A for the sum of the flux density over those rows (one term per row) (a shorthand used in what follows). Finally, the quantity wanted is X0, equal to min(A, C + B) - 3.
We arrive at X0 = 30.2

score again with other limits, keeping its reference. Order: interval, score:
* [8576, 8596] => 8580.97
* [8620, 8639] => 8628.52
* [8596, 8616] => 8606.69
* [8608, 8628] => 8620.58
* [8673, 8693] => 8686.33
